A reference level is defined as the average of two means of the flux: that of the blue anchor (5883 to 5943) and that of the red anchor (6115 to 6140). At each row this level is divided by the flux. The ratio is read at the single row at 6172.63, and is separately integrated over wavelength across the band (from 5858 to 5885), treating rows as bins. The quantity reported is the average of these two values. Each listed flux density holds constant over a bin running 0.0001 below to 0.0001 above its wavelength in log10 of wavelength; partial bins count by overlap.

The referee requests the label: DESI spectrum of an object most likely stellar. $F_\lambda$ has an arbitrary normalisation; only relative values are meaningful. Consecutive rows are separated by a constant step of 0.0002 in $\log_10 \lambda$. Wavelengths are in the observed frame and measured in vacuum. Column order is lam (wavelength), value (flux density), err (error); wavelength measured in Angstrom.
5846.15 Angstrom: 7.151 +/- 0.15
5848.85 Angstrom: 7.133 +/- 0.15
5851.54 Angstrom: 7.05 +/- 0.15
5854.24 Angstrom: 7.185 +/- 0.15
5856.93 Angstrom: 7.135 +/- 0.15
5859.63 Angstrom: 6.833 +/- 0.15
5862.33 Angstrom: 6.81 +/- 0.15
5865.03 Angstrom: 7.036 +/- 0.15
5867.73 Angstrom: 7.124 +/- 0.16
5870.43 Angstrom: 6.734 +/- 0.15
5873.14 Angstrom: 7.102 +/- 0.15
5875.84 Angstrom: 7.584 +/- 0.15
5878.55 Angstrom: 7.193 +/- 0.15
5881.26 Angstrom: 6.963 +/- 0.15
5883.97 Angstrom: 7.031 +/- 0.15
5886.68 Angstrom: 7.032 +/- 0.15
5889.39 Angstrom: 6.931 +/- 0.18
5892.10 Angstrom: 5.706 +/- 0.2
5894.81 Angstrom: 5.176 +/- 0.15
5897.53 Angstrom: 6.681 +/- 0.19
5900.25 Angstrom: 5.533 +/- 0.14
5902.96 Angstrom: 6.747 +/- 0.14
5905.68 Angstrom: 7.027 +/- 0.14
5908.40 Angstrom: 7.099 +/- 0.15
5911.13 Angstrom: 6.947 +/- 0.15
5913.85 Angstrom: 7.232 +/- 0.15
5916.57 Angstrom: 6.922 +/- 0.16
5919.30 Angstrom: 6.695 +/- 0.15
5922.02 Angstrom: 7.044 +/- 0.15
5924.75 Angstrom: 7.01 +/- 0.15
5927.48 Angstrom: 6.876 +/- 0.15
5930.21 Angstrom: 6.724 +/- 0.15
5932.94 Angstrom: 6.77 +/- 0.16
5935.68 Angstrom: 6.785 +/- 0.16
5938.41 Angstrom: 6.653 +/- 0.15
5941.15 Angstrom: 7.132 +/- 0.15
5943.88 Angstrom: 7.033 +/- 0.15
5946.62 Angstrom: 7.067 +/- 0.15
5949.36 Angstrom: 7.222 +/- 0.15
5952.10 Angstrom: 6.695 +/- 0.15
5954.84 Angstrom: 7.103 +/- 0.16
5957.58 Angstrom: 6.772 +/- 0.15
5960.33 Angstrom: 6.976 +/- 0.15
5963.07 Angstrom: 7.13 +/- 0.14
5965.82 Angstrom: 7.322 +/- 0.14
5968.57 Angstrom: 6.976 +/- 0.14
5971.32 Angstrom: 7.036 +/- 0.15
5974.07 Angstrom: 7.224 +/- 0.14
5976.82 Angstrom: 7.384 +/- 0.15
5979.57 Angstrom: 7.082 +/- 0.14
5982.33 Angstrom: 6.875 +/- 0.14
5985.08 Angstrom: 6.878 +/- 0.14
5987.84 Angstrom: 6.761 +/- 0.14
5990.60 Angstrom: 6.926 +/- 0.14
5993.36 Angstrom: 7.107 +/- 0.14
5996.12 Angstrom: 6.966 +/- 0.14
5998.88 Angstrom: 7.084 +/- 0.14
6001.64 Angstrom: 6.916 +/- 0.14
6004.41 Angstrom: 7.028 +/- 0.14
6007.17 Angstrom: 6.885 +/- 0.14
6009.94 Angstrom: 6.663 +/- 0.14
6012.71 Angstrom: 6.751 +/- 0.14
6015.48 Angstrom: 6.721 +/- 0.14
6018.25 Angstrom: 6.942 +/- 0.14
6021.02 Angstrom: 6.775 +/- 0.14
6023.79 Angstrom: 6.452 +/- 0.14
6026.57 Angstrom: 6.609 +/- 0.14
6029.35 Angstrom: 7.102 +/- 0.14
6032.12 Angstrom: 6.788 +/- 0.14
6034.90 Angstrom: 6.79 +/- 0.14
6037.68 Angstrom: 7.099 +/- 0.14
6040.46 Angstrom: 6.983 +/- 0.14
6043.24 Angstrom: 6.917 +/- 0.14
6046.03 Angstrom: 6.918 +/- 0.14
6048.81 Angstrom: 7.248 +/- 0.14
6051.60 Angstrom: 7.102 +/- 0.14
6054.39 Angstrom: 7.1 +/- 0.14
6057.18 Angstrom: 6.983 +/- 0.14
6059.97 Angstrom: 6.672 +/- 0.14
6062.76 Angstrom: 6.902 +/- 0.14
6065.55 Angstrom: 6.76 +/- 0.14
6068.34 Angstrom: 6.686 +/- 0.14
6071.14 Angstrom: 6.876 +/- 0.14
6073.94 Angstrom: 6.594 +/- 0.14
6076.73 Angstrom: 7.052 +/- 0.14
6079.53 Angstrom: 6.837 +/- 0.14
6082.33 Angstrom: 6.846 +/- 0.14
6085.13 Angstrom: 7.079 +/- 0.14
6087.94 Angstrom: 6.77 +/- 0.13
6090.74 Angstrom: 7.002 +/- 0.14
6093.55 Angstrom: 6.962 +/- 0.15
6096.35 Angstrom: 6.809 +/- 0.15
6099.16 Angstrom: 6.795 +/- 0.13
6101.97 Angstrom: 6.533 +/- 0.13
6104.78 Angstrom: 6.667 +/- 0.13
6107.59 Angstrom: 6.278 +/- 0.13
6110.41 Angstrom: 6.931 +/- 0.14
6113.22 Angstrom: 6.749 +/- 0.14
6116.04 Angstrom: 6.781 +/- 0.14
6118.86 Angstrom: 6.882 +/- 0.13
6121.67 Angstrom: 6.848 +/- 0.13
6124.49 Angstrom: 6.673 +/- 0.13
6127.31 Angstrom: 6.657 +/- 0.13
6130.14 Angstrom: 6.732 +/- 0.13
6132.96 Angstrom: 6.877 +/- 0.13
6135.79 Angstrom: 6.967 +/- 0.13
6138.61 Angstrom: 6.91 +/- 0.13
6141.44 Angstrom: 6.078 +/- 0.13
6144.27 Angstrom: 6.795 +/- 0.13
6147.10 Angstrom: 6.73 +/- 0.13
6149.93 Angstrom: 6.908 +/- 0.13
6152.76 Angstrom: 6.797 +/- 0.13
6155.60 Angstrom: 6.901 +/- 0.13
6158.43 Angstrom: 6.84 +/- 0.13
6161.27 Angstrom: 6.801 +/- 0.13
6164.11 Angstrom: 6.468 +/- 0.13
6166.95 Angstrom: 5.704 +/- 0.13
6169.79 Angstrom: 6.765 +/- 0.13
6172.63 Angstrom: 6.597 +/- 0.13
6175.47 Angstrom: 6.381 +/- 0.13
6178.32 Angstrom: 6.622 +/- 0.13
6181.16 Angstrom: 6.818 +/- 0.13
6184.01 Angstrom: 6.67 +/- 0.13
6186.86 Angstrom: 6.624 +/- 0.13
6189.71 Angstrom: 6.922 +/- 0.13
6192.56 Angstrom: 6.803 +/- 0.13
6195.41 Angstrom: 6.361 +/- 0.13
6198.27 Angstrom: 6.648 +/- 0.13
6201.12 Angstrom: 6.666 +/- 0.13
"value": 13.5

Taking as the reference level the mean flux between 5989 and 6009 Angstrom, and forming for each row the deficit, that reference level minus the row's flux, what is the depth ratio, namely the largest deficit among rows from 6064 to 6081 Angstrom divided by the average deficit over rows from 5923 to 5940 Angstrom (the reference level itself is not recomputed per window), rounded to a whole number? 2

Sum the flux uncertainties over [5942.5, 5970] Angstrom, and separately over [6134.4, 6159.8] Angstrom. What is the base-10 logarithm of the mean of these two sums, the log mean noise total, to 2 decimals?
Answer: 0.12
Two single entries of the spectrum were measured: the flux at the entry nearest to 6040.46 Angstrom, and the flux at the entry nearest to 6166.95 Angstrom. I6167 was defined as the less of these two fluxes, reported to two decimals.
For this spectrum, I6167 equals 5.70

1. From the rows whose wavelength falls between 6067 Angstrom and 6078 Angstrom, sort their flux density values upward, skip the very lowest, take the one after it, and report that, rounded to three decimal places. 6.686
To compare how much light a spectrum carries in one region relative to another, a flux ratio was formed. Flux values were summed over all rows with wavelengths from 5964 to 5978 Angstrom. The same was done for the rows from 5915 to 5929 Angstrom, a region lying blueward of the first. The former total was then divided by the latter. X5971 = 1.04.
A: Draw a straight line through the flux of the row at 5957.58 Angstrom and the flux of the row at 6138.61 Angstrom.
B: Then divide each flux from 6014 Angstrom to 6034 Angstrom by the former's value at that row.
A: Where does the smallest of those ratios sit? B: 6023.79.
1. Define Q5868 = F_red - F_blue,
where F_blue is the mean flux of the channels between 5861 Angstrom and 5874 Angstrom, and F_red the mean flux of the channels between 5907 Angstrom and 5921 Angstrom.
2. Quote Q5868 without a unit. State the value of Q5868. 0.0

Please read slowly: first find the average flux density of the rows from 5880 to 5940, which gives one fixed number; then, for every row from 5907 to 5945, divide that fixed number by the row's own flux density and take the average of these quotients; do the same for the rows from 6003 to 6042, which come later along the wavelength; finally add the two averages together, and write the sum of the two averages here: 1.95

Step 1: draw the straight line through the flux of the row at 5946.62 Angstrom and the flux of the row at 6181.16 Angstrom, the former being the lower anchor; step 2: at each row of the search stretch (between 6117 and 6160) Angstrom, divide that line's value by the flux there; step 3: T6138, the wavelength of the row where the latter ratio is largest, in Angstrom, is 6141.44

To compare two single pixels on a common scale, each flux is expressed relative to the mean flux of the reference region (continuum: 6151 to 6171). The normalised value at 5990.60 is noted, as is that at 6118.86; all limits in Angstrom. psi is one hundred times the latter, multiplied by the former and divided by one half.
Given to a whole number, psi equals 218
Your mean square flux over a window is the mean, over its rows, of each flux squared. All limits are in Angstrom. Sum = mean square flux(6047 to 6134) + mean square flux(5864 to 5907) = 92.3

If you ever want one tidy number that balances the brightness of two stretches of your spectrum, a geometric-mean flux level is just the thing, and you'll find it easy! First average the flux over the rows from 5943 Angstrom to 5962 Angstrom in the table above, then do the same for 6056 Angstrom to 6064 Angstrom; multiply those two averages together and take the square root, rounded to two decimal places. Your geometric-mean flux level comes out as 6.92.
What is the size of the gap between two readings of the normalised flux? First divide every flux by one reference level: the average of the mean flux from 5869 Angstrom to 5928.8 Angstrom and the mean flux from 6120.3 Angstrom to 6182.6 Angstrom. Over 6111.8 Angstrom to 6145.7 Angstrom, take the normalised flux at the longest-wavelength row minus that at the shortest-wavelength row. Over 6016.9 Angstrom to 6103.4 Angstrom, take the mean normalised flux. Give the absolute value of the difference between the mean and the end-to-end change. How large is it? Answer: 1.01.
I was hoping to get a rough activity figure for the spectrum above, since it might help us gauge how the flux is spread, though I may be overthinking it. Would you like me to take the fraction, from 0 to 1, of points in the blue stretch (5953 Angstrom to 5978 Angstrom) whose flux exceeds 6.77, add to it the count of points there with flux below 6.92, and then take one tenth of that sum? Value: 0.2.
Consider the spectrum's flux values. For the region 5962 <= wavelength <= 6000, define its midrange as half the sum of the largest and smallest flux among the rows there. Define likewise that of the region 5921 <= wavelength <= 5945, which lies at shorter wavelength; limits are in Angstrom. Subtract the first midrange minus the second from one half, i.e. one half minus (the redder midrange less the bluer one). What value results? 0.320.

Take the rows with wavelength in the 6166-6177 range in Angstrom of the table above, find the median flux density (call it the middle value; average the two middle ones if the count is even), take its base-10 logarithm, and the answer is 0.812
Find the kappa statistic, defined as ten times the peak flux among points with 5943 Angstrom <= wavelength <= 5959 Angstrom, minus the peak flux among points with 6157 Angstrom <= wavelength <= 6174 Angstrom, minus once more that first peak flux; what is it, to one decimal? 58.2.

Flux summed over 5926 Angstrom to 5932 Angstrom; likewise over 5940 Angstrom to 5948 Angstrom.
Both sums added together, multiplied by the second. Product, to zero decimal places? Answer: 740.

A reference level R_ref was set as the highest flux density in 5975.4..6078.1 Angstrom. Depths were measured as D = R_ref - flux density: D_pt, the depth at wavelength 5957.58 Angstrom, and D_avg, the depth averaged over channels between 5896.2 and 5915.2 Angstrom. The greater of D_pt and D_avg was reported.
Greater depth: 0.63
